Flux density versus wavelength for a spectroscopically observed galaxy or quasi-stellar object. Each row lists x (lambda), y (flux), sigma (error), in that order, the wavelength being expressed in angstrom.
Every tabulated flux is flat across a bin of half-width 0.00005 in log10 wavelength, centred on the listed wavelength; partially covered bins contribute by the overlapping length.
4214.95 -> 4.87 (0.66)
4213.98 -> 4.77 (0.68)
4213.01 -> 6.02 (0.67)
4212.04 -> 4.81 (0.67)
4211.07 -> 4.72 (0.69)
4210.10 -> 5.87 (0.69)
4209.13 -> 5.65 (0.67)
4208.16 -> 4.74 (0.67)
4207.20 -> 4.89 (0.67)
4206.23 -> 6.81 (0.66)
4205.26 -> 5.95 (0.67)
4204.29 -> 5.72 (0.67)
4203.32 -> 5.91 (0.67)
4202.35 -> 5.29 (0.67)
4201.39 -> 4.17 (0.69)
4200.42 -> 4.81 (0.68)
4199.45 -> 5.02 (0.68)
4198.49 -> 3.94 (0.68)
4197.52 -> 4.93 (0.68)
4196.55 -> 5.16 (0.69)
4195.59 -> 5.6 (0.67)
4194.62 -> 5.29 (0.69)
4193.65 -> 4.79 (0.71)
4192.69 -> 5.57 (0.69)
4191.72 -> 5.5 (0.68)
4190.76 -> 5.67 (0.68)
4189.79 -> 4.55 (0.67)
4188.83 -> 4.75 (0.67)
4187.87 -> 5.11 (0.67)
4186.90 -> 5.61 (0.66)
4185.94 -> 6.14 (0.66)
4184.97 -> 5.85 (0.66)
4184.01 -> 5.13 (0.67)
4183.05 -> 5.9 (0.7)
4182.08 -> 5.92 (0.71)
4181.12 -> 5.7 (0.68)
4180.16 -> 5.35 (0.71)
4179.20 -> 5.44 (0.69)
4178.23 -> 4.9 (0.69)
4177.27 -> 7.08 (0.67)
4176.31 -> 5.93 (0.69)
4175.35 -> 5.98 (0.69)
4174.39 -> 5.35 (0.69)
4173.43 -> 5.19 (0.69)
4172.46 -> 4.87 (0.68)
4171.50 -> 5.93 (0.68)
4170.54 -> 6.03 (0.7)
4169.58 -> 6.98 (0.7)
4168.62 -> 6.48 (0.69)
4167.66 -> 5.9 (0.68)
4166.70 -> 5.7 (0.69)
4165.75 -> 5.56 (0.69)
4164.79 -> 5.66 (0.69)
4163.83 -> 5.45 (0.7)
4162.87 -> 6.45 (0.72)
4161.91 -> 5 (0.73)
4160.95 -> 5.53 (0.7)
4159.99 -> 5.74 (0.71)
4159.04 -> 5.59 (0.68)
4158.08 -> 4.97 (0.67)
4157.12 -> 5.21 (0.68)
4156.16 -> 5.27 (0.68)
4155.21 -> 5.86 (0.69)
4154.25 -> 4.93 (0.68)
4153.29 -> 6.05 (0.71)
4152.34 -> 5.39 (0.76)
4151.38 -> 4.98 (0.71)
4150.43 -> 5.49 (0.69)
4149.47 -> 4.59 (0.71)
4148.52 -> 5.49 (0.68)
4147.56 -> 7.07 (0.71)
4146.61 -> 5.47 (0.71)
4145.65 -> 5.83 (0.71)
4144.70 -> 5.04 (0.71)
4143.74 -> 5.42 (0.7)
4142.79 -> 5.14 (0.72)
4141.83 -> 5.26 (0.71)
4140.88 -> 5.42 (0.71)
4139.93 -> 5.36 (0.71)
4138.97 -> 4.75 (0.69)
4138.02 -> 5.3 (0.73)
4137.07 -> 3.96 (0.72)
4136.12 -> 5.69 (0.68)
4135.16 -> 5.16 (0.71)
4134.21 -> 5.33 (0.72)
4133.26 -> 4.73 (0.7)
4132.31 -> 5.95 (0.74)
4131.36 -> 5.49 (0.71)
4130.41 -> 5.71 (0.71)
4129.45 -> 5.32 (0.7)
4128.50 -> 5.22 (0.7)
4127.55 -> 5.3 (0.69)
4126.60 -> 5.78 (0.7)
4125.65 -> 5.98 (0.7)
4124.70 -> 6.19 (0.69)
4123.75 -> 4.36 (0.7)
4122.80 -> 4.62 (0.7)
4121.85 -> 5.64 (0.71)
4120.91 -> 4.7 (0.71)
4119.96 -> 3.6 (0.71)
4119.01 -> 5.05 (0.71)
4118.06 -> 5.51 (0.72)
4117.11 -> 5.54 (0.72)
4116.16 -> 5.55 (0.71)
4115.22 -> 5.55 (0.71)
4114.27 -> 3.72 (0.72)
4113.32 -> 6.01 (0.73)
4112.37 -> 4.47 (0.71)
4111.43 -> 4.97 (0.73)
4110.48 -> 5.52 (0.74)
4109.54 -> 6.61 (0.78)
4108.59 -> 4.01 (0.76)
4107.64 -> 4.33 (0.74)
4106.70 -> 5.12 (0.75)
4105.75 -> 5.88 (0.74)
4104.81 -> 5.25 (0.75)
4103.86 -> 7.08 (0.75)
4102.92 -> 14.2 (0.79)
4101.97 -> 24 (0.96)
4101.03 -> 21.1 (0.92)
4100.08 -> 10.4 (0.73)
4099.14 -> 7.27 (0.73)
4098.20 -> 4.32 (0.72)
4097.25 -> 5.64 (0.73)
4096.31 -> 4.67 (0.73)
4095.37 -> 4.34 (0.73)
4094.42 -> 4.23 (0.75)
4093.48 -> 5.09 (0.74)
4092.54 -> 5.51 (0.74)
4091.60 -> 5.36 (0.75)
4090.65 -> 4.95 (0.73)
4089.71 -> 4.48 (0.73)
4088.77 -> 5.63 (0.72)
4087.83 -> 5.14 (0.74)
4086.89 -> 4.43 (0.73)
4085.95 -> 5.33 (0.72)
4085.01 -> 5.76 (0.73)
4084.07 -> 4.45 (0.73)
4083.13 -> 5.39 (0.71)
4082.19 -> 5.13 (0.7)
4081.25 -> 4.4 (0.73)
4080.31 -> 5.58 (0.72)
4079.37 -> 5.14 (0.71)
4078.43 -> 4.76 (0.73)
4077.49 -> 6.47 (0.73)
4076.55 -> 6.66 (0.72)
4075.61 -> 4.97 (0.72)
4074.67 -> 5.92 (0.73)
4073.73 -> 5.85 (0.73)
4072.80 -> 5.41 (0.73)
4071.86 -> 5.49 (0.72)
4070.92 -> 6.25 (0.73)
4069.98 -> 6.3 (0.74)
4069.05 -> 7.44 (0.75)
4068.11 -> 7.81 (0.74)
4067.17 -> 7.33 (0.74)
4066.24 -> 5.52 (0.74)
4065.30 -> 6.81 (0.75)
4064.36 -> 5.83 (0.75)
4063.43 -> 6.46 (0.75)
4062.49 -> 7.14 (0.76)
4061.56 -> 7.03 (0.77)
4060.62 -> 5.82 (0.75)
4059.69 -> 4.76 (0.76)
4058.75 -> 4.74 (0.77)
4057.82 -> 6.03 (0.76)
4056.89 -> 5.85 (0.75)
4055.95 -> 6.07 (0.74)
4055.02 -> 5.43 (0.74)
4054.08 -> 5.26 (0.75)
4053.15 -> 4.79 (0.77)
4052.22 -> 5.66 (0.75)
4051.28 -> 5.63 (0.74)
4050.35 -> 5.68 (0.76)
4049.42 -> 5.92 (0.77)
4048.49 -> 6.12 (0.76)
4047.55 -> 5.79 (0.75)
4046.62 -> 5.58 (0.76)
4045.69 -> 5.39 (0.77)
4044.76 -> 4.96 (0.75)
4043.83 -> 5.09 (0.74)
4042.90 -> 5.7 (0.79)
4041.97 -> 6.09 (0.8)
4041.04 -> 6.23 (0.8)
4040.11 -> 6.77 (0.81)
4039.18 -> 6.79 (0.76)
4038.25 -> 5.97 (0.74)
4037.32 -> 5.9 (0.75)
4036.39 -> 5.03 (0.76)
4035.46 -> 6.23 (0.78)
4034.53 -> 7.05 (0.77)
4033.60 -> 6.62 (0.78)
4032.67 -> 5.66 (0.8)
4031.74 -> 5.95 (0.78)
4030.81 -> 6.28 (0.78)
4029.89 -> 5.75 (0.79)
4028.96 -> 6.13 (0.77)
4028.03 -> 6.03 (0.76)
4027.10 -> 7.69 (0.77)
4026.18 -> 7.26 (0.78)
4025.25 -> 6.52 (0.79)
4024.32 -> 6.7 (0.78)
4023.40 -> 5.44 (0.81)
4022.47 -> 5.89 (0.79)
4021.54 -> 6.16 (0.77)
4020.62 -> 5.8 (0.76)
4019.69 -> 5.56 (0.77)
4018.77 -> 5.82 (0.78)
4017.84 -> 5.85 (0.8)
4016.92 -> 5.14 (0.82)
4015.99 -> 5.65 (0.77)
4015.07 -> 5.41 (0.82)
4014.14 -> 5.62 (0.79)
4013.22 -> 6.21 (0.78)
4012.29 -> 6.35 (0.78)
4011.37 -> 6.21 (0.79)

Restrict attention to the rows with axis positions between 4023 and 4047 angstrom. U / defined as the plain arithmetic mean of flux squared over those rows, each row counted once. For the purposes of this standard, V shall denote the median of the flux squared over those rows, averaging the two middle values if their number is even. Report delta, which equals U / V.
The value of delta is 1.03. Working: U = 38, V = 36.7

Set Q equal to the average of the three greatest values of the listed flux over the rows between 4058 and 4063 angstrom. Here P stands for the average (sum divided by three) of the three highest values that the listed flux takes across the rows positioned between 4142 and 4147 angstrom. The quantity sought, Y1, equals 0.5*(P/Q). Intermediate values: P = 5.57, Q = 6.66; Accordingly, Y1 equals 0.42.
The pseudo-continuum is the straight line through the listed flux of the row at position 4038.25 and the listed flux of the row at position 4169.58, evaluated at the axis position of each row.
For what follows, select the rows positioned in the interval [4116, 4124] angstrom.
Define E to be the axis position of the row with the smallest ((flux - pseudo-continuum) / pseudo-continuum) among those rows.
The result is 4119.96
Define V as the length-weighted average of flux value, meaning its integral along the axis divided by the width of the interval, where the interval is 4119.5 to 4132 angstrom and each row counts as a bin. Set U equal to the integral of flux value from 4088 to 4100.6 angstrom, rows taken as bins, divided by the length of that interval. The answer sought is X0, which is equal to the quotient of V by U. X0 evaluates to 0.94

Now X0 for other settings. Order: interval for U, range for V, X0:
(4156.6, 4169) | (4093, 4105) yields 1.62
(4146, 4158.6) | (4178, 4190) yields 1.00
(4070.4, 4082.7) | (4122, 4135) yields 0.97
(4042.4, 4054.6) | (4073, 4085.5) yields 0.98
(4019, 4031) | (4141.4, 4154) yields 0.88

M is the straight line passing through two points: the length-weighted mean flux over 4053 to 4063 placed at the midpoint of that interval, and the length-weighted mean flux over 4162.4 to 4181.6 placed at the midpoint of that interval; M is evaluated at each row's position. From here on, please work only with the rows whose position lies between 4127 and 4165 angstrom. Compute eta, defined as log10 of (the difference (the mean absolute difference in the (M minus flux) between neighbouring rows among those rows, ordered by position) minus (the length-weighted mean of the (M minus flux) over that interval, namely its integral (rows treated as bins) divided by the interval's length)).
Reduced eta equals -0.67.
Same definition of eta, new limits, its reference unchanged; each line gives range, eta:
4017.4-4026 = -0.18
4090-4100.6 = -0.02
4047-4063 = -0.36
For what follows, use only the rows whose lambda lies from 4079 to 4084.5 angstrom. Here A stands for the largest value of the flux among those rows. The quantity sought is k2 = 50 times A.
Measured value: 279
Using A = 5.58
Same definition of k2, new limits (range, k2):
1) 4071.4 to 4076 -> 296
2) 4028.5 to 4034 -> 331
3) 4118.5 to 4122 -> 282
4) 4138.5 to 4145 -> 271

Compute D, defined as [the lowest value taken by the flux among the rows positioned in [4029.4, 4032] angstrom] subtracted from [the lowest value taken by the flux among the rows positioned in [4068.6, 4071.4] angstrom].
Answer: 0.5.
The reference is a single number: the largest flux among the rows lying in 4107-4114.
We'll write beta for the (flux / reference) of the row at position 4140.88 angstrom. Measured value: 0.820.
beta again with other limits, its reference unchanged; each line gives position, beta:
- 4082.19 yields 0.776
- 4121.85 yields 0.853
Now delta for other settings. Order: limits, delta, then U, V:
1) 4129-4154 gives 1.01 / 29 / 28.9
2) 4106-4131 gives 0.97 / 27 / 28.2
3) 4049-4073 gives 1.08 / 37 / 34.1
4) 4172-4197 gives 1.01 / 30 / 29.9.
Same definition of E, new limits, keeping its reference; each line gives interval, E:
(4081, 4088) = 4086.89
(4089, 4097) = 4094.42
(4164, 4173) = 4172.46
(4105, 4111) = 4108.59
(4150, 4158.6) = 4154.25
